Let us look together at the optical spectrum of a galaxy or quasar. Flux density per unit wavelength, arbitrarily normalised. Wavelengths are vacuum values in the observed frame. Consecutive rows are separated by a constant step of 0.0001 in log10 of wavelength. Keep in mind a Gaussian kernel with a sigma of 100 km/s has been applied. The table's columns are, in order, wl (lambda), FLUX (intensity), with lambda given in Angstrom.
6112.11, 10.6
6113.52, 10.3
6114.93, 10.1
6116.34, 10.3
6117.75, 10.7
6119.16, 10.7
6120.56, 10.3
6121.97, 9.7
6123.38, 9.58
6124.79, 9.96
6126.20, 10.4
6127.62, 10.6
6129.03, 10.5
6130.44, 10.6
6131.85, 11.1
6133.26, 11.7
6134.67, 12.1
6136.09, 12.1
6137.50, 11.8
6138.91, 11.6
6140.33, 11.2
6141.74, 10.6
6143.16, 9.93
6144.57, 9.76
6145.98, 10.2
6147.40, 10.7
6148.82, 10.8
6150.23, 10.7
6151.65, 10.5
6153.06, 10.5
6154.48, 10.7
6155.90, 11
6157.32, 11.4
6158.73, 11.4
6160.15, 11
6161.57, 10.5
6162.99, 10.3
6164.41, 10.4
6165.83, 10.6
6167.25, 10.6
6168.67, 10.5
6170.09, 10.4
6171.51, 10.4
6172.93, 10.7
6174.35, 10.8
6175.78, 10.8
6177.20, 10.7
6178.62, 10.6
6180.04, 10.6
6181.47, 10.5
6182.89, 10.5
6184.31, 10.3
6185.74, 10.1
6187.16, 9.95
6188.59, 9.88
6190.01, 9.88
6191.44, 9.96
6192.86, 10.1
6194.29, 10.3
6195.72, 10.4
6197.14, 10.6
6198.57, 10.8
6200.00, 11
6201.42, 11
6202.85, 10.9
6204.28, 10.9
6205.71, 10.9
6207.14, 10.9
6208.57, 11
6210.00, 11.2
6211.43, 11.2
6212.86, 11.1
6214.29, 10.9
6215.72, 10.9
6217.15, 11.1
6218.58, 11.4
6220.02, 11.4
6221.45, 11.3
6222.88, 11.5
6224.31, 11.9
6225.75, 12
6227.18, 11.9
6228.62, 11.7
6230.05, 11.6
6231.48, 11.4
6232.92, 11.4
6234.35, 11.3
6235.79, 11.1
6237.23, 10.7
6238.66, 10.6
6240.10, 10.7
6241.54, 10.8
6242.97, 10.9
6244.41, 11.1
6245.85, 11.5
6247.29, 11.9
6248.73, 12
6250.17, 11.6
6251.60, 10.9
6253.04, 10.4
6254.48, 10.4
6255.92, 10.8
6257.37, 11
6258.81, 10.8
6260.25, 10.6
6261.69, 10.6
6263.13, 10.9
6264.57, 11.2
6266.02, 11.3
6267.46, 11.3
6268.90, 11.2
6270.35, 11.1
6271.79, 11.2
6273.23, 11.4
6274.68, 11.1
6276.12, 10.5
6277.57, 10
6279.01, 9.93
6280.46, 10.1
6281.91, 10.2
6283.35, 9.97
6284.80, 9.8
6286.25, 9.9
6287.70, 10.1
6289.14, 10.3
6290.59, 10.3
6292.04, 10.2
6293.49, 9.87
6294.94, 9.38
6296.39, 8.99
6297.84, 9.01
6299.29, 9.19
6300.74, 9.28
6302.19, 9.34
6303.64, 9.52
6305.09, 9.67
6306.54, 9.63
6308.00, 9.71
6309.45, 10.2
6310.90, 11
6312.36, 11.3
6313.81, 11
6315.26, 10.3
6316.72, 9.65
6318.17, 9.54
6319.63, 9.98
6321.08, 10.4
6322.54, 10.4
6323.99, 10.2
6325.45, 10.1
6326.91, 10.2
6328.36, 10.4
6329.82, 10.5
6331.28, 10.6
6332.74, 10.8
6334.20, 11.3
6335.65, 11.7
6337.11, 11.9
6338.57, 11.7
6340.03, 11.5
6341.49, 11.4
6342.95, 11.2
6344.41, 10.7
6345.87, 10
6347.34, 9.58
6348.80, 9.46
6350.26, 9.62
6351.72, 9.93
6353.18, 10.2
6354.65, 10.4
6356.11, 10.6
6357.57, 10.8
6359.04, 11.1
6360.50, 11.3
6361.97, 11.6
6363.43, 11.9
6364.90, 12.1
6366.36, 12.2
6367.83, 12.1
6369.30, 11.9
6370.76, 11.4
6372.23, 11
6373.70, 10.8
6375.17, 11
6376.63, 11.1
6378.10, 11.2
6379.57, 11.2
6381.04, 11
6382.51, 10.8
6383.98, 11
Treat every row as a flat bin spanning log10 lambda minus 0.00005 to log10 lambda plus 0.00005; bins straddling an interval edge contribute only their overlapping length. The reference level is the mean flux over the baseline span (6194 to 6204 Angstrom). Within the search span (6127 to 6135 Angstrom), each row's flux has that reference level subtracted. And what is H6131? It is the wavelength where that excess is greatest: 6134.67 Angstrom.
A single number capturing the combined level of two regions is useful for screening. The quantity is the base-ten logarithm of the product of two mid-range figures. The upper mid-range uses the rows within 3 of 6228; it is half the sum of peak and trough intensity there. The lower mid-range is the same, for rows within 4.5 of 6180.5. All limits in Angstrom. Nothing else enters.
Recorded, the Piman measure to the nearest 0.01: 2.09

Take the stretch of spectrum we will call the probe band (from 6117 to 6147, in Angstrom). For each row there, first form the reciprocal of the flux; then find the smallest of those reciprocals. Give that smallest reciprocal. 0.083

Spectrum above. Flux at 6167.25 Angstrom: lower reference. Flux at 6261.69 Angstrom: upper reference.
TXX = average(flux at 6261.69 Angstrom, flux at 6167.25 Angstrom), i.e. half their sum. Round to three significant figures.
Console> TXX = 10.6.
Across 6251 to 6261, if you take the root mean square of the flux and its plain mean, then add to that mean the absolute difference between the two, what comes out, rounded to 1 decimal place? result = 10.7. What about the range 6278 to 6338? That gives 10.2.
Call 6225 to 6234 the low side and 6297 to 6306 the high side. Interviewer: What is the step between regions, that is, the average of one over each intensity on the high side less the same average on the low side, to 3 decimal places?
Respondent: 0.021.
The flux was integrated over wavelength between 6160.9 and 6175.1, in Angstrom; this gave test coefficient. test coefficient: 149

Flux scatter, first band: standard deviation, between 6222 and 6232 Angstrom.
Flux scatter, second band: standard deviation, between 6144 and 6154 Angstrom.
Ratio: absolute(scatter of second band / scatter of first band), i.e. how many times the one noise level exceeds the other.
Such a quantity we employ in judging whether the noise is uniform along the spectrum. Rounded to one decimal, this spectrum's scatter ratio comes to 1.6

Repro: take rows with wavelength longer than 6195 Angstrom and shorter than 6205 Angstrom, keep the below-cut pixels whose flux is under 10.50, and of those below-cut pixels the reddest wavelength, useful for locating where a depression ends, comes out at 6195.72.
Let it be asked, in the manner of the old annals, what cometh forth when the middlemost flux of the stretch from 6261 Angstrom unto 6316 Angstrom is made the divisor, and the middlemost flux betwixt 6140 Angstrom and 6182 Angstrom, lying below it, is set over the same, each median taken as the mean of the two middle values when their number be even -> 1.04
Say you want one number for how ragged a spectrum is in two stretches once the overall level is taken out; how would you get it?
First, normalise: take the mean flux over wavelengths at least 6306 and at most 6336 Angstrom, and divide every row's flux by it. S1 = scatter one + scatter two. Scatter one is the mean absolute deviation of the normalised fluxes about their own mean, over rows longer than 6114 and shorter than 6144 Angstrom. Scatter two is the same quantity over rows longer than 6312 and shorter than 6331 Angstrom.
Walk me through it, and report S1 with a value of 0.091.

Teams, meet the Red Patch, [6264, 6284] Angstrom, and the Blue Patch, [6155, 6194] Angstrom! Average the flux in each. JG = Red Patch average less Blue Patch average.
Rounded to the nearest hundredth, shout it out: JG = 0.24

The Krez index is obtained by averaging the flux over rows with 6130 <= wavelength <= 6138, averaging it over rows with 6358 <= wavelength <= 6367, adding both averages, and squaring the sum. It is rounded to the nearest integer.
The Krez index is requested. 541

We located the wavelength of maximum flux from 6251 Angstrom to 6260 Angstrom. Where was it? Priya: 6257.37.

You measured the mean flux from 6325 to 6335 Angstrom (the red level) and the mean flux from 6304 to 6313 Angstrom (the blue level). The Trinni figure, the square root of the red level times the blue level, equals 10.4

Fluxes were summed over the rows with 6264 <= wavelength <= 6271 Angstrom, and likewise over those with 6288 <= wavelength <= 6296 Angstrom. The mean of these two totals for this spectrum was 53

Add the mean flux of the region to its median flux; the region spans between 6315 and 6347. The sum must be 21.1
